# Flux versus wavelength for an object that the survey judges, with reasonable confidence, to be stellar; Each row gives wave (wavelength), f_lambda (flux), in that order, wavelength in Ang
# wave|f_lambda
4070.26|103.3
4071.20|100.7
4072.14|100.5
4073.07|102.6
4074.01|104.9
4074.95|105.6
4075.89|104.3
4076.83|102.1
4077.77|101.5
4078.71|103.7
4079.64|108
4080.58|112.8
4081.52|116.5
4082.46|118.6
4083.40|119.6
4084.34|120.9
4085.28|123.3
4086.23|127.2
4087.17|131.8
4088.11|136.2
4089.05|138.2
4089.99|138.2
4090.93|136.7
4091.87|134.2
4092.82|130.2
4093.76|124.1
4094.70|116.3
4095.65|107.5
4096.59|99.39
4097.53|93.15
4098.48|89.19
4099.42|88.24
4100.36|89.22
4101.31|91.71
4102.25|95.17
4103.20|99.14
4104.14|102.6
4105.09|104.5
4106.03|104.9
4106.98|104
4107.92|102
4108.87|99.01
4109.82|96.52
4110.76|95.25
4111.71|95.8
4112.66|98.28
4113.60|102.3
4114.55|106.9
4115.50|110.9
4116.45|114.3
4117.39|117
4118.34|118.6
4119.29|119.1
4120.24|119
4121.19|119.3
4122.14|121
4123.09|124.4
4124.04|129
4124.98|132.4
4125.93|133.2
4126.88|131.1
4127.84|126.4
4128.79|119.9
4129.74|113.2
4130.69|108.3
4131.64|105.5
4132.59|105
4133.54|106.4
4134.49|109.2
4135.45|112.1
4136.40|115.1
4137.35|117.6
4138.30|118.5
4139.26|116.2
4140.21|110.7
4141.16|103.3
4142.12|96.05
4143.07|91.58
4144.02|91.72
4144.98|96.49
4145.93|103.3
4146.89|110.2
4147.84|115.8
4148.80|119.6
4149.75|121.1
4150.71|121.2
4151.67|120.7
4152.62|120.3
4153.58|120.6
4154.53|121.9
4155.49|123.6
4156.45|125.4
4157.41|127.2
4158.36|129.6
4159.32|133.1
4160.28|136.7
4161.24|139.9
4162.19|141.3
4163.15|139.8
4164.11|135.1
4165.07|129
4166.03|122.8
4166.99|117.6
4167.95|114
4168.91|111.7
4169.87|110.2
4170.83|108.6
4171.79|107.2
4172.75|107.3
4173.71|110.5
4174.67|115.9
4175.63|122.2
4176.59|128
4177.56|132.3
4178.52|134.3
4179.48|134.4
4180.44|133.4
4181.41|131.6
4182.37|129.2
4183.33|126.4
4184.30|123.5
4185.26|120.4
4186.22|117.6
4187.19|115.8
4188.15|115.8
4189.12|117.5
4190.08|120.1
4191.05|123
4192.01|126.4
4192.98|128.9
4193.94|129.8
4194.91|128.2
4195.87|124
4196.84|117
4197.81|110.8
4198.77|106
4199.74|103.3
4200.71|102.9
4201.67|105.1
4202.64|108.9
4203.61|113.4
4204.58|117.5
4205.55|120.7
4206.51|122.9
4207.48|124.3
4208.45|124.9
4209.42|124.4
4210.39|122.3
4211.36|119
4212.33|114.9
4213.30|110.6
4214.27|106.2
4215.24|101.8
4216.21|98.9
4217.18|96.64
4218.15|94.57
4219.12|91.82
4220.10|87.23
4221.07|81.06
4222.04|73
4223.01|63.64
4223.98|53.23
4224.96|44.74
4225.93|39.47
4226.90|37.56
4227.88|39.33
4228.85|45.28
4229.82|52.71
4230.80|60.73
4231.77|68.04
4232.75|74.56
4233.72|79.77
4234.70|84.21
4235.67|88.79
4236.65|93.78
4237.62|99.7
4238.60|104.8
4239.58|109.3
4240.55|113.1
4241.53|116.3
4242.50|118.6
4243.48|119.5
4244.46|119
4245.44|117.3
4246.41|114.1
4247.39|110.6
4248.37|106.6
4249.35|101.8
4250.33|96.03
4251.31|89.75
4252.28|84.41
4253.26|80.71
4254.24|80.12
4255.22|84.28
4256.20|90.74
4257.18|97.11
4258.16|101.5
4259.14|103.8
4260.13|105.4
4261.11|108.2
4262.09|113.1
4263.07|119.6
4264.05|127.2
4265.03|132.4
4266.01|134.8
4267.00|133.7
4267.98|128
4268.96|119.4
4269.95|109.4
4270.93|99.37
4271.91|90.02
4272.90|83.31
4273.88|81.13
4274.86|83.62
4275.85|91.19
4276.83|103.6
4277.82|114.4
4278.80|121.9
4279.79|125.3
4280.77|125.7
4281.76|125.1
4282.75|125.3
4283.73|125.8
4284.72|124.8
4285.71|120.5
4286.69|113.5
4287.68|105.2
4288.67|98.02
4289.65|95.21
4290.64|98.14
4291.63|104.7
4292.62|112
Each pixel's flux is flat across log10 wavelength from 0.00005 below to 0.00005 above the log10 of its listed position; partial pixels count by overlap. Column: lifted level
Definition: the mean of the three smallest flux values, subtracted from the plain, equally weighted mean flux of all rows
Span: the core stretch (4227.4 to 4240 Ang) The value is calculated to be 31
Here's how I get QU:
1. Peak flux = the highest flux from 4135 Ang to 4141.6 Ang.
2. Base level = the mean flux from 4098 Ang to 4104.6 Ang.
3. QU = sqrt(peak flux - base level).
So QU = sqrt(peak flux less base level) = 4.99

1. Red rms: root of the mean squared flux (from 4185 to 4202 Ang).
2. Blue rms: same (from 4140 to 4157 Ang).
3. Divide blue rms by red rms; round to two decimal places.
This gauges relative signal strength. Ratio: 0.96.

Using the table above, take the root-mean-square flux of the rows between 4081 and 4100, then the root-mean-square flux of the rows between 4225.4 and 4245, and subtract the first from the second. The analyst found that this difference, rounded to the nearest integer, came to -32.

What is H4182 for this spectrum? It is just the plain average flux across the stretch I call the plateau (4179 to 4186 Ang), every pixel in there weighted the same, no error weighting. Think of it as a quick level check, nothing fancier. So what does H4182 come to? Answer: 128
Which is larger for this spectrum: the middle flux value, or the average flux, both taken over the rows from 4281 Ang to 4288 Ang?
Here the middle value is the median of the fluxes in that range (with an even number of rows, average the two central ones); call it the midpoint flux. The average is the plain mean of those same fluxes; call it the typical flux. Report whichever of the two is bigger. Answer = 125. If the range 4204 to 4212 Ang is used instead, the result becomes 123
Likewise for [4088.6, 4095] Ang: 134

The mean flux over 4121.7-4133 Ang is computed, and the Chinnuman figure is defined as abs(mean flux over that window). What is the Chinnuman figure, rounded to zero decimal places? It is 121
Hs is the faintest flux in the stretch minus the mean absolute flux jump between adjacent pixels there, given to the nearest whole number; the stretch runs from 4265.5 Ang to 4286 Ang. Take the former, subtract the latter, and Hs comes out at 76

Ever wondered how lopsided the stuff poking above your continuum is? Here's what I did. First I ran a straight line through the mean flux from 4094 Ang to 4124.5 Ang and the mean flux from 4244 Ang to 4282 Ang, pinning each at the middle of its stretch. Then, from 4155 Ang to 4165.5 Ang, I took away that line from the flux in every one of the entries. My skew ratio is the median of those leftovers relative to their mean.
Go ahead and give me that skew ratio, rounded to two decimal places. 1.01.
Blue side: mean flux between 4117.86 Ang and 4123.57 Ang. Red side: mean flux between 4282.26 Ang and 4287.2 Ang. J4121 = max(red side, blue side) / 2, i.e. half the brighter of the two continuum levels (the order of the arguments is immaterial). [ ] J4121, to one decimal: 61.0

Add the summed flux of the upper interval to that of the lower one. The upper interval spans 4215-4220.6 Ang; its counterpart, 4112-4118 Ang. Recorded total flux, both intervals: 1221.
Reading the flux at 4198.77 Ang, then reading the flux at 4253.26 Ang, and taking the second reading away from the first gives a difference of 25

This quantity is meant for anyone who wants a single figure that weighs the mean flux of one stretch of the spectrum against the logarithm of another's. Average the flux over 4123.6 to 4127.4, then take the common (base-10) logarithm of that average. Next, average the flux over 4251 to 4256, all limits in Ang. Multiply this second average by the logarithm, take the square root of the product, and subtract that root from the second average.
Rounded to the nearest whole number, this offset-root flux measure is 71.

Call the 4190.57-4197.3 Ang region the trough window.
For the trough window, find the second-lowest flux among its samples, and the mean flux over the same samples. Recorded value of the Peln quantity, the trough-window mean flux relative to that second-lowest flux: 1.02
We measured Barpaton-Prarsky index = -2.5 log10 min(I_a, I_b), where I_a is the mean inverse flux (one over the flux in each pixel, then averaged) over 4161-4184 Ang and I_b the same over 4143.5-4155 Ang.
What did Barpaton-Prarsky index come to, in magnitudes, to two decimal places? 5.23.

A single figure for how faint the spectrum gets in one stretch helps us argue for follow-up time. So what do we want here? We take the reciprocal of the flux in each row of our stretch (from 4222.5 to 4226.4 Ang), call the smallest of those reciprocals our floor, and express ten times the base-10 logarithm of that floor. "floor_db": -18.0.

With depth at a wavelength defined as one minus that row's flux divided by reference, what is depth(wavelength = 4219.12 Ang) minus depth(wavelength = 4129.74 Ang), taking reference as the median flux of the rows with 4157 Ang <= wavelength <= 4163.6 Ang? 0.16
